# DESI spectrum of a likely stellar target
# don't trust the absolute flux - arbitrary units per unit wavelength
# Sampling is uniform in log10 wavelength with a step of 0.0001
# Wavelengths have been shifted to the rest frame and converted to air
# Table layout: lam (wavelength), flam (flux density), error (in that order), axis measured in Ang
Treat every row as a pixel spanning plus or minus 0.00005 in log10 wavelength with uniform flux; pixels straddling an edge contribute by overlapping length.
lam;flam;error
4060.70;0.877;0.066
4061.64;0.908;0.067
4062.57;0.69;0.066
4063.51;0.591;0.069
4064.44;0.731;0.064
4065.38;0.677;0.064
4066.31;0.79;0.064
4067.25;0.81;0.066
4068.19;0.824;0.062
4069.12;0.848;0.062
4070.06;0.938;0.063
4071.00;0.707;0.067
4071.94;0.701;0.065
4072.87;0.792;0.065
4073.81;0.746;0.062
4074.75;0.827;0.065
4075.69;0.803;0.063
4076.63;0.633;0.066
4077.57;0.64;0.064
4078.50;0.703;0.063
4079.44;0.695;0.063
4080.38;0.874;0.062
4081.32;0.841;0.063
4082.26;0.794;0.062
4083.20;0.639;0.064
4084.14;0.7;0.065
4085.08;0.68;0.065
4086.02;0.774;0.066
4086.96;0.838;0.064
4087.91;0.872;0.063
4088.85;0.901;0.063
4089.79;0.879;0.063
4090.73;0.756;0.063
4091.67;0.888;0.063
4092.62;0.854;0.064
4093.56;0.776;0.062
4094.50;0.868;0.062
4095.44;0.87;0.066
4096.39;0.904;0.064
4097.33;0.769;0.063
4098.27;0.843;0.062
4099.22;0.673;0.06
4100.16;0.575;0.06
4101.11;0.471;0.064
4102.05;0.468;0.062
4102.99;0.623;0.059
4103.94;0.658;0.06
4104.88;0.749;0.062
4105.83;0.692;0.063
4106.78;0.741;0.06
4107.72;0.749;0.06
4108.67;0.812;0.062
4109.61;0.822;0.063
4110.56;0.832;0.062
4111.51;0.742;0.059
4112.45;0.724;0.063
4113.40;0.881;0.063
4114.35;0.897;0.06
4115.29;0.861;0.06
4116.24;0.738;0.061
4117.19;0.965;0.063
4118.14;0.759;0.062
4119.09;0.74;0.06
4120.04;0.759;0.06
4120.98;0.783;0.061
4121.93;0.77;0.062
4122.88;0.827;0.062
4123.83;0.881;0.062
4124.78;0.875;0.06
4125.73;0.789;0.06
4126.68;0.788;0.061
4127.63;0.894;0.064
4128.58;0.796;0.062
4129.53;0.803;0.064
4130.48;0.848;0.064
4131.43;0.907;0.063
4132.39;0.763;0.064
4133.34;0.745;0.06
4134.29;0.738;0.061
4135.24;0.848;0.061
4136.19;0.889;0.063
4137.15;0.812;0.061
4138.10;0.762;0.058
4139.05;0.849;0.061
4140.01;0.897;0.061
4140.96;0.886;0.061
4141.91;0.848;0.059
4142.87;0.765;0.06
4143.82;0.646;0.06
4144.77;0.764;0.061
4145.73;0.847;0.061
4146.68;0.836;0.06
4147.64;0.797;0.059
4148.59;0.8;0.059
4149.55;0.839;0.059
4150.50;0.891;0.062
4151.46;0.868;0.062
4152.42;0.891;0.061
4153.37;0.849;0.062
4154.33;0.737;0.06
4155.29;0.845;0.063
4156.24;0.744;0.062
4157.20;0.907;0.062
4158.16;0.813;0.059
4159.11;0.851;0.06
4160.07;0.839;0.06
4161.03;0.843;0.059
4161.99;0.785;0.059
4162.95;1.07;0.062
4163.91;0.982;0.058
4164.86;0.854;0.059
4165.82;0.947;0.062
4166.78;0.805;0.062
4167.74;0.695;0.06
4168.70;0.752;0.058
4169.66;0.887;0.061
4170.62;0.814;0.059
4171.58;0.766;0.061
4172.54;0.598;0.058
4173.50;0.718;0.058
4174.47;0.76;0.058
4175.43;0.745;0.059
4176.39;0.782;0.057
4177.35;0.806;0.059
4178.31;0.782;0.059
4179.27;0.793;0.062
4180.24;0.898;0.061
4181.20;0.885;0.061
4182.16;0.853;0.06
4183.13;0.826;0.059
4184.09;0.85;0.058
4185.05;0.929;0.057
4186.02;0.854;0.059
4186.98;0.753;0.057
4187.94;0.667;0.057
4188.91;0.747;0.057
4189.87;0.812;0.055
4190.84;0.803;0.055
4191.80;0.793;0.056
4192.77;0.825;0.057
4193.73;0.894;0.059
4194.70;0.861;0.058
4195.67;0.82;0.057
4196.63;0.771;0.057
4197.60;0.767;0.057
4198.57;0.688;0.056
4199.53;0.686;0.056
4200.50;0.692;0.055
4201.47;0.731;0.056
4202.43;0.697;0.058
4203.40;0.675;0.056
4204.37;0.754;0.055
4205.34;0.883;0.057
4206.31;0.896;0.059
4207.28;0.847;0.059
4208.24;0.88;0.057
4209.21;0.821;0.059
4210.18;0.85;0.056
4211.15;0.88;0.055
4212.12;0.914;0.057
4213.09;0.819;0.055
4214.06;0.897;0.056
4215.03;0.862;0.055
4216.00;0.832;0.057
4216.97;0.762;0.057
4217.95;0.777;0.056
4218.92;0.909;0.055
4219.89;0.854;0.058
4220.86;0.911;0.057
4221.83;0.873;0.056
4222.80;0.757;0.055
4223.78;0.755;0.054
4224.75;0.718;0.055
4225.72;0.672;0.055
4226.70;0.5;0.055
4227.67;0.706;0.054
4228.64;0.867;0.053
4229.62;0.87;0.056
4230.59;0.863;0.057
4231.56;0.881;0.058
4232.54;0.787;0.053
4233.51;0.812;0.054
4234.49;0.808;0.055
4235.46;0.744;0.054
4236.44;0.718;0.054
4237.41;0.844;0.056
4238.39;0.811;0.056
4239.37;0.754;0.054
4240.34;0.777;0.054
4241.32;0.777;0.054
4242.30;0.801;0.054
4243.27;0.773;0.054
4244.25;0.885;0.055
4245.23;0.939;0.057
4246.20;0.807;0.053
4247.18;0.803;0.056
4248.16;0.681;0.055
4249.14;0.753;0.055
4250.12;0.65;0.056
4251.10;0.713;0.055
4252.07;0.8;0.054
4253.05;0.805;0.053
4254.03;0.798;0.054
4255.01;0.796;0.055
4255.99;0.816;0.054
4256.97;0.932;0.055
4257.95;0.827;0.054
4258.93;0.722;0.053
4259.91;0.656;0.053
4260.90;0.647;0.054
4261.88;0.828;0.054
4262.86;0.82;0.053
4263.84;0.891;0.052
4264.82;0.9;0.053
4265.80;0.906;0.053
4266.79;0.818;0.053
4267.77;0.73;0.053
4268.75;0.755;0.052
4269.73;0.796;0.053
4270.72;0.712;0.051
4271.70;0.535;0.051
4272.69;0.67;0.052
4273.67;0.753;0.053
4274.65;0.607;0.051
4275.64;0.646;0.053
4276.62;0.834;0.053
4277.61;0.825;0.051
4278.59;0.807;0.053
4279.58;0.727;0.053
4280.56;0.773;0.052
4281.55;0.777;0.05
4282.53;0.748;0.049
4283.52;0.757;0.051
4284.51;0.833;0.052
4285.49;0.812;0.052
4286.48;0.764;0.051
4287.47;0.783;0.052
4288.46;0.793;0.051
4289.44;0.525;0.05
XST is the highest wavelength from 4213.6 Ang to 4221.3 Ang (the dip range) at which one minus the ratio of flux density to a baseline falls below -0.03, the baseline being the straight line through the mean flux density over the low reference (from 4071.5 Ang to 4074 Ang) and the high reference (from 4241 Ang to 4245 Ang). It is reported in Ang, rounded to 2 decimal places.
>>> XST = 4220.86 Ang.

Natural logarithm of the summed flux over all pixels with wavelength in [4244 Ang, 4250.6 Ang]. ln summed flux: 1.708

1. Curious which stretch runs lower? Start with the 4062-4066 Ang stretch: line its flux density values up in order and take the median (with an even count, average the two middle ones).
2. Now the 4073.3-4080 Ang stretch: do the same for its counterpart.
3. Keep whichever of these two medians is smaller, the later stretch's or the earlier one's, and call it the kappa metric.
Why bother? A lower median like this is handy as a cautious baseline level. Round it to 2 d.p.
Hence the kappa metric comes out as 0.68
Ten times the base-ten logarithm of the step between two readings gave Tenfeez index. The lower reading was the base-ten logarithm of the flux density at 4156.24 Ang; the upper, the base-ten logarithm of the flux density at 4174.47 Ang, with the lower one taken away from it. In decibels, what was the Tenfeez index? -20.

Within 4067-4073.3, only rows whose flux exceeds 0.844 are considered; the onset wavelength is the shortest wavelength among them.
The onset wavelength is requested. 4069.12 Ang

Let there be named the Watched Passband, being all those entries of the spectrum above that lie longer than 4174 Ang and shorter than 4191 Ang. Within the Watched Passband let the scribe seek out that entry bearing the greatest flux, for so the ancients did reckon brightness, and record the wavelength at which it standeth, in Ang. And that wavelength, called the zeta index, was 4185.05 Ang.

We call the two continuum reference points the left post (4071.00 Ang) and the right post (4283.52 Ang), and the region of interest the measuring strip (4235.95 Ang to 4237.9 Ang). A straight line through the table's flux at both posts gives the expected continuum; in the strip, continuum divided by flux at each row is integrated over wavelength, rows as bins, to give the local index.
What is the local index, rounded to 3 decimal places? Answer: 1.876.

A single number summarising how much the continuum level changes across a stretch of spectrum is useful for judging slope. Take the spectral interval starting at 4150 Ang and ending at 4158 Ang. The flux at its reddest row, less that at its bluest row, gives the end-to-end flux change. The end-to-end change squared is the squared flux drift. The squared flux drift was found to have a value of 0.0003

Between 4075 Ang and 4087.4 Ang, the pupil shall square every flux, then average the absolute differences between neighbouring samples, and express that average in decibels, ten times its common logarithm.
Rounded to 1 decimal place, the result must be -9.5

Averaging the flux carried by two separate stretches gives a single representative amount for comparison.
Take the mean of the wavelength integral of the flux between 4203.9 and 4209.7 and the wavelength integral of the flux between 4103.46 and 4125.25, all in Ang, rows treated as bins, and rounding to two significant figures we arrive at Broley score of 11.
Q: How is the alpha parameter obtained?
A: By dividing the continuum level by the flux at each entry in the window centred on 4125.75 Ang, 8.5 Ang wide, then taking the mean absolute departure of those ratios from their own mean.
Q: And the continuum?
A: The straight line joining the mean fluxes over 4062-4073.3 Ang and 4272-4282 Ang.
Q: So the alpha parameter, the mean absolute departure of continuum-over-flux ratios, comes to 0.043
